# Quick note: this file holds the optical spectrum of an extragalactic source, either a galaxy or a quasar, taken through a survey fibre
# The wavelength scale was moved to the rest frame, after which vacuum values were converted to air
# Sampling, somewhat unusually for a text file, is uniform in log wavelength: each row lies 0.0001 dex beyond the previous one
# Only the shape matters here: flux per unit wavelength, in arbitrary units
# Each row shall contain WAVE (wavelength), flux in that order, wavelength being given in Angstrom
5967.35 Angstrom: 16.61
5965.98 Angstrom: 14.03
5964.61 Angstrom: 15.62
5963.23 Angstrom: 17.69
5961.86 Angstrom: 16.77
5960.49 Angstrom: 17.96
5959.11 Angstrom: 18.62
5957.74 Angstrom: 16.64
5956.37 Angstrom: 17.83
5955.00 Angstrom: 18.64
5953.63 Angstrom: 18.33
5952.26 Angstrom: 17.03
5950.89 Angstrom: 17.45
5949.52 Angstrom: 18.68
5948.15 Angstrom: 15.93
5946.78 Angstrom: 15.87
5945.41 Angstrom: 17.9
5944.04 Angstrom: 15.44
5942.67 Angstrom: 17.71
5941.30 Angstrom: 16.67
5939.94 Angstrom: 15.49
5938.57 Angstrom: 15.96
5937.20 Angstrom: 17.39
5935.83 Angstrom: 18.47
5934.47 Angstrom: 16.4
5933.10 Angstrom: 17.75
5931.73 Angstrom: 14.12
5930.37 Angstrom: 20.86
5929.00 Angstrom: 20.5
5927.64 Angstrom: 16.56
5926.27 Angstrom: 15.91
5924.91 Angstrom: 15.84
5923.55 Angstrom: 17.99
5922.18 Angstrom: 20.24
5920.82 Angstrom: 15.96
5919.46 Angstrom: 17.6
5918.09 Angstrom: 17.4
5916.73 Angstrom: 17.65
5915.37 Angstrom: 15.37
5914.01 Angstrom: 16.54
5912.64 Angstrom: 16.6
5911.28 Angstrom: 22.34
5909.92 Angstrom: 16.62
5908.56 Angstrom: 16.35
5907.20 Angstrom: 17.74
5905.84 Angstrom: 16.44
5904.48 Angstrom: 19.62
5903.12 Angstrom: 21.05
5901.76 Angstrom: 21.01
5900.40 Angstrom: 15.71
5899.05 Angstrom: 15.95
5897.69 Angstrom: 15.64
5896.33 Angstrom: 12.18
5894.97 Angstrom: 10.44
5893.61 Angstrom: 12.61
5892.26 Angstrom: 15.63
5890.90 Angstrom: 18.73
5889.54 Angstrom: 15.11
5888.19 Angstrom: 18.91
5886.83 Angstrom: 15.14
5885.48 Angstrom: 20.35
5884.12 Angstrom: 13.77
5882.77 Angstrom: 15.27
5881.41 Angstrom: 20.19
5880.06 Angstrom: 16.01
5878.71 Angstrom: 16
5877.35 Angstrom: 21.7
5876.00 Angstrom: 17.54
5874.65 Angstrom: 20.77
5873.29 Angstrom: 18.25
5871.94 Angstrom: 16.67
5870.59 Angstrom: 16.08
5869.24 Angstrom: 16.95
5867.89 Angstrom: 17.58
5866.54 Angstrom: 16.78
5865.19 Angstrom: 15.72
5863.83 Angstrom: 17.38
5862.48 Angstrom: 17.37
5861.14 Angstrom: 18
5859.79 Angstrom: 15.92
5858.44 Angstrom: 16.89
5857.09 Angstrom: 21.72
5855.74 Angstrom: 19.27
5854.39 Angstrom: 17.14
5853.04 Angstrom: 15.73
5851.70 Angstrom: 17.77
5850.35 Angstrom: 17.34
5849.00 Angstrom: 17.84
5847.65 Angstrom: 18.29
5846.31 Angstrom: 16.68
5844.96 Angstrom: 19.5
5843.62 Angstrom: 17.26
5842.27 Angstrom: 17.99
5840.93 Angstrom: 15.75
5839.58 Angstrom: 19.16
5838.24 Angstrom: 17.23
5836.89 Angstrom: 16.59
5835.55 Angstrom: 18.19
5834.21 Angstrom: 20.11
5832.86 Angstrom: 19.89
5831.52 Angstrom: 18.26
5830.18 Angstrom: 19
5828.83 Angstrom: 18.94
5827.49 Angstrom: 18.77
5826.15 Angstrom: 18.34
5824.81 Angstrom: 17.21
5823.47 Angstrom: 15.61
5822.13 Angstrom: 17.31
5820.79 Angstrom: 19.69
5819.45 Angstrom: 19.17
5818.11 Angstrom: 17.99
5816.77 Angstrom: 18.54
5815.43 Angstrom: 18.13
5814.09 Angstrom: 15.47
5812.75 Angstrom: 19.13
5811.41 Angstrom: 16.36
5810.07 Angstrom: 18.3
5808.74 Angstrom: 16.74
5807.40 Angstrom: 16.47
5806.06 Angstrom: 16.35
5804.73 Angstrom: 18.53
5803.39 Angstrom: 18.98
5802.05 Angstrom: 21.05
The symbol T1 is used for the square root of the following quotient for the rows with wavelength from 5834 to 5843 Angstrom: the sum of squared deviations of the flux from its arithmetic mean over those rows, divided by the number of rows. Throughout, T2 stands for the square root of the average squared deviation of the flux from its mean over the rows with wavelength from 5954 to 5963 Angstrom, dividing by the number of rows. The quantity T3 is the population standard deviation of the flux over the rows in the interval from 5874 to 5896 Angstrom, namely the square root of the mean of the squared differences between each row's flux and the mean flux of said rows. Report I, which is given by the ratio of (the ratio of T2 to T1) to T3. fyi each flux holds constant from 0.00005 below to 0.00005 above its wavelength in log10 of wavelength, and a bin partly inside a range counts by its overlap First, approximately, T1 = 1.4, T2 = 0.79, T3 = 3.1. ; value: 0.2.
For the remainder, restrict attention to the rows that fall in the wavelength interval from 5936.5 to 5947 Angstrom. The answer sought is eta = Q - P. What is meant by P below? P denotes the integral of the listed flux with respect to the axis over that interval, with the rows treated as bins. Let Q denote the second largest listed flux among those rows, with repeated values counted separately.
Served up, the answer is -156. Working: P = 174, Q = 17.71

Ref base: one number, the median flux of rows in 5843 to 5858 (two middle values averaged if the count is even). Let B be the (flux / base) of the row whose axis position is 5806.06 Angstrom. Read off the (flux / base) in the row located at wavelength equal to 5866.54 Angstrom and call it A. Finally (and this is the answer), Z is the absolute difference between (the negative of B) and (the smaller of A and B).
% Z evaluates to 1.8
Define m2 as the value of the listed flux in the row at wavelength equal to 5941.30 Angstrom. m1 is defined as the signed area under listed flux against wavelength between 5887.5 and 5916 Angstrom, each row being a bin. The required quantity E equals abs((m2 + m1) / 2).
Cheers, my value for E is 246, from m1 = 476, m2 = 16.67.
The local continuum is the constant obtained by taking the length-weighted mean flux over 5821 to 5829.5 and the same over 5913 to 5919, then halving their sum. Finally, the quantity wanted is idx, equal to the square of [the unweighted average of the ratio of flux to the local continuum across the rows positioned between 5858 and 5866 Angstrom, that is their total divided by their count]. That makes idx 0.95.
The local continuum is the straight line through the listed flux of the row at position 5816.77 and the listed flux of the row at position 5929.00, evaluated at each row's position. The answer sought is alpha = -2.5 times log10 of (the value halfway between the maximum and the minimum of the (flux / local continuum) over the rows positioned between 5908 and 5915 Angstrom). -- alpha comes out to 0.05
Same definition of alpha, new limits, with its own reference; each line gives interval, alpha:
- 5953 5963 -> 0.19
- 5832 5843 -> 0.06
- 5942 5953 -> 0.22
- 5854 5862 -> 0.03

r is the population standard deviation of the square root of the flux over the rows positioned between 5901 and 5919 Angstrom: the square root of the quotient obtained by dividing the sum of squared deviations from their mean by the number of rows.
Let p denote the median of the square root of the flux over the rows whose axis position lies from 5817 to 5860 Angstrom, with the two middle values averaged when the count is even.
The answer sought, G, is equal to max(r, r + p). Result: 4.49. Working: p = 4.24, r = 0.24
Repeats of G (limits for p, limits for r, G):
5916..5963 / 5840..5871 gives 4.33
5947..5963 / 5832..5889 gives 4.43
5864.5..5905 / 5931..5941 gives 4.22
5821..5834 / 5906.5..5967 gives 4.48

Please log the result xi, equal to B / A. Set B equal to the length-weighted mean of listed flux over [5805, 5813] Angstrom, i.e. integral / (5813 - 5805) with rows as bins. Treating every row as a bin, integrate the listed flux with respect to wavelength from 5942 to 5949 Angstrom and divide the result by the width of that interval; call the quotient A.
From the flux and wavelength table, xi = 1.04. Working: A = 16.6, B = 17.2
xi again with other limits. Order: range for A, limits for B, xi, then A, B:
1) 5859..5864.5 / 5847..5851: 1.04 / 17.2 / 17.8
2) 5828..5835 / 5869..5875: 0.92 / 19.2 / 17.6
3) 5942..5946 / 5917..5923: 1.05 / 17.0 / 17.8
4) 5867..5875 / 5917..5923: 1.01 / 17.6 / 17.8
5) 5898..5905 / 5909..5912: 1.04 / 18.5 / 19.2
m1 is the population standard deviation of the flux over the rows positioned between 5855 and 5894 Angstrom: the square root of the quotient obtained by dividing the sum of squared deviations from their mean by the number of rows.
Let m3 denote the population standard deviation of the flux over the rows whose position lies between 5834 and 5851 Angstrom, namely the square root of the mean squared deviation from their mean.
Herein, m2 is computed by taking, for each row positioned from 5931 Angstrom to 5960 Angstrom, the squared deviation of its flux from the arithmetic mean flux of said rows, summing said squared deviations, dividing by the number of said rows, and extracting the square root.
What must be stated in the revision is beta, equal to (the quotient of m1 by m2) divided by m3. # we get 1.5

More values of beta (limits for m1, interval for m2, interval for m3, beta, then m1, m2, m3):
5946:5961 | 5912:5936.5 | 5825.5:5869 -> 0.4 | 1.0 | 1.8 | 1.36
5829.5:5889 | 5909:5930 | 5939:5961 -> 0.8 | 1.8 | 1.9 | 1.10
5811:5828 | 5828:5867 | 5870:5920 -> 0.4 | 1.3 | 1.4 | 2.62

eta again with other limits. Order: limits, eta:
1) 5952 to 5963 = -177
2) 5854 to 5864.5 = -170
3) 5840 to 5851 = -175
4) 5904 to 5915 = -175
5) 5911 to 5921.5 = -163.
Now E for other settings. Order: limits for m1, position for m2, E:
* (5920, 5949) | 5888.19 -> 257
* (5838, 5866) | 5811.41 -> 255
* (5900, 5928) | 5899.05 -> 255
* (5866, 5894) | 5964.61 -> 249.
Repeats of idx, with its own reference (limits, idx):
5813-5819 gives 1.03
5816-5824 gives 1.09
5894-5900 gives 0.62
